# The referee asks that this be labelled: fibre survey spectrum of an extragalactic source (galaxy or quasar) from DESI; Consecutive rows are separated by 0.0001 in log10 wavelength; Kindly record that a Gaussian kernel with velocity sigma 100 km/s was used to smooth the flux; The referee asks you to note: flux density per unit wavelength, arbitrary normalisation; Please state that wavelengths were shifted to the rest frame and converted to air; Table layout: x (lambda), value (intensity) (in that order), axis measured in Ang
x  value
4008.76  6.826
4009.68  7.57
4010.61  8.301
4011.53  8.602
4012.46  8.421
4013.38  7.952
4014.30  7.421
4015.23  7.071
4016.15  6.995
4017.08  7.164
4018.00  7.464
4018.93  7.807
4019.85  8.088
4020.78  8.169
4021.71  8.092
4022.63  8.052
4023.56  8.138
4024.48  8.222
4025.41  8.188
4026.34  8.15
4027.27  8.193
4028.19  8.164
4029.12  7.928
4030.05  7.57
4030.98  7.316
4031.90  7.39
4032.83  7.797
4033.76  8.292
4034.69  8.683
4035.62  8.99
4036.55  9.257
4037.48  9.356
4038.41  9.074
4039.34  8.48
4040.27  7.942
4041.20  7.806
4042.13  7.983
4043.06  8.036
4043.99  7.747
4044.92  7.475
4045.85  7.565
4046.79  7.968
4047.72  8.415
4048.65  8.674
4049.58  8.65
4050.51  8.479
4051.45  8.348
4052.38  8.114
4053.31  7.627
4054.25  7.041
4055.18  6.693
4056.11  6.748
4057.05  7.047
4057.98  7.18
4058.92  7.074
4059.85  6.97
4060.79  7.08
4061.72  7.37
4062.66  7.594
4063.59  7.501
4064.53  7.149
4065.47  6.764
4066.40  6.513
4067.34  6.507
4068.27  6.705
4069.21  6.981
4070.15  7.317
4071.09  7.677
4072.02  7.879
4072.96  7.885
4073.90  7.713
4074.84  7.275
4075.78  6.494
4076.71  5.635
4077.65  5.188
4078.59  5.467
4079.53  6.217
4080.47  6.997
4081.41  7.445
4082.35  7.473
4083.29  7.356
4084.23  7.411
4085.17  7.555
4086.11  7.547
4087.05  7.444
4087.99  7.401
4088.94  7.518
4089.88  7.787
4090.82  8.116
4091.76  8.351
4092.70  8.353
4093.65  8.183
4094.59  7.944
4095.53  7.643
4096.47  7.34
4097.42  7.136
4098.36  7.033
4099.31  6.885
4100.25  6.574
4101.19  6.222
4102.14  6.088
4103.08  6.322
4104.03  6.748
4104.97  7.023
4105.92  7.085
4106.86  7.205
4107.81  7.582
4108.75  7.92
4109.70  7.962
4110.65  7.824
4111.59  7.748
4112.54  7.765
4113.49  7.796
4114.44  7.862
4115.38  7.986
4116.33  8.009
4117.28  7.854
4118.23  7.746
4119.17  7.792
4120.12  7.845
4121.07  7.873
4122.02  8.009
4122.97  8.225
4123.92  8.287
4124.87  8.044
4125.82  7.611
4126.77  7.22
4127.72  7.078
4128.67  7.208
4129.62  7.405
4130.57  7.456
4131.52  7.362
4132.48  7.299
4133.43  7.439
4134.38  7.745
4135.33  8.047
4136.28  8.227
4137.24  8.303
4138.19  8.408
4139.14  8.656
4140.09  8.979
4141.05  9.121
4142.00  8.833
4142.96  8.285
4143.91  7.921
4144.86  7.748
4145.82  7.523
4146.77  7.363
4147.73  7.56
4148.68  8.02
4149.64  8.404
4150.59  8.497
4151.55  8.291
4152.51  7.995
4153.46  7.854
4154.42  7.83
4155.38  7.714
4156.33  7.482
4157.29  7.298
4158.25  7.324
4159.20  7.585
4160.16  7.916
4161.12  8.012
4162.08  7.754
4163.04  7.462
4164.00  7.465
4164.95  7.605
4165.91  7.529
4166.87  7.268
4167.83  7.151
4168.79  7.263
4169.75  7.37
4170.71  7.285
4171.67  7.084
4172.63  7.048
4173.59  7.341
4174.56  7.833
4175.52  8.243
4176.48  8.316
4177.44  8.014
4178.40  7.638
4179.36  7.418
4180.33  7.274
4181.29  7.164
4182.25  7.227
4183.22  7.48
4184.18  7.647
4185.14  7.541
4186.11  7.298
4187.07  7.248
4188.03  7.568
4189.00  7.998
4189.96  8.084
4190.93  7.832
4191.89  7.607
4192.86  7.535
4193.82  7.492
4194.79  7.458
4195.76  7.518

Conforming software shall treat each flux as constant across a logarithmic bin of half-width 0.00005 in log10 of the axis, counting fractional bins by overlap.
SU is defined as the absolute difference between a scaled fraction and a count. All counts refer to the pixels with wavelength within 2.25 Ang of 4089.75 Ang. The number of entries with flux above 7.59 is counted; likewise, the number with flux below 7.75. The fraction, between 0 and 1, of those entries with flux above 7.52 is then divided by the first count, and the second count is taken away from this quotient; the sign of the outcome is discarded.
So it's 1.8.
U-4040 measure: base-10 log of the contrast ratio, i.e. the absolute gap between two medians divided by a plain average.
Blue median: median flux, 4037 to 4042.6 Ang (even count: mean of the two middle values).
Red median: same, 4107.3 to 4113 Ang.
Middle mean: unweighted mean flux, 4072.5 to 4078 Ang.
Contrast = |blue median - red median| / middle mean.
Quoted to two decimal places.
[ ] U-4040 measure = -1.19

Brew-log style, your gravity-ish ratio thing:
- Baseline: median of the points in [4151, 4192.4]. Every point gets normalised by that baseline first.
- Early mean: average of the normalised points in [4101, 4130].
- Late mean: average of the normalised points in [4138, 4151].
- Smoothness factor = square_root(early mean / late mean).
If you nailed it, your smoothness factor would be 0.96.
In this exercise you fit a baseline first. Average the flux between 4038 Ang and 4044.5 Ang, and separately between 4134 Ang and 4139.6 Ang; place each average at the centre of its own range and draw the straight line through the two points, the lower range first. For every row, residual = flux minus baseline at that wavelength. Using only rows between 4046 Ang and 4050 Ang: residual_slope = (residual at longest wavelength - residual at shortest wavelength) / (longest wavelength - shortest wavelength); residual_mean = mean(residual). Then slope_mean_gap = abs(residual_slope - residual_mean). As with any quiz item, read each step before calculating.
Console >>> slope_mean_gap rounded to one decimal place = 0.0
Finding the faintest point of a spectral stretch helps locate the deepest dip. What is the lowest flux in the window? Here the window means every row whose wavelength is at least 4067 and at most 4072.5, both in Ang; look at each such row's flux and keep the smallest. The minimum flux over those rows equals 6.507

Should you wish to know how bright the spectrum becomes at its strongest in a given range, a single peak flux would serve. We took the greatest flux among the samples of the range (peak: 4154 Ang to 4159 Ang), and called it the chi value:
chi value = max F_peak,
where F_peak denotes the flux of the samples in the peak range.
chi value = 7.83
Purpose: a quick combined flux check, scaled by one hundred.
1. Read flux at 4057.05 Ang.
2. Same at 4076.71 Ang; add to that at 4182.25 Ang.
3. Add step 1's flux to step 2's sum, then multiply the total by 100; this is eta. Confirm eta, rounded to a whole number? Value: 1991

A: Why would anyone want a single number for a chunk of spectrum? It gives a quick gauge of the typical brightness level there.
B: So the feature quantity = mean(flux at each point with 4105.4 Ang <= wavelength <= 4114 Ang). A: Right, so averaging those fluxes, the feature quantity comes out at 7.65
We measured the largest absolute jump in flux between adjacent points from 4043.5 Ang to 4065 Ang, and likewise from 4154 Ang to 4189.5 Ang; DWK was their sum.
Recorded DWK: 1.08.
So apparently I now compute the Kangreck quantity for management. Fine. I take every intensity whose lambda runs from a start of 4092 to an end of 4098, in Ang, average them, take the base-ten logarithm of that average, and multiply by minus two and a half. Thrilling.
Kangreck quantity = -2.23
